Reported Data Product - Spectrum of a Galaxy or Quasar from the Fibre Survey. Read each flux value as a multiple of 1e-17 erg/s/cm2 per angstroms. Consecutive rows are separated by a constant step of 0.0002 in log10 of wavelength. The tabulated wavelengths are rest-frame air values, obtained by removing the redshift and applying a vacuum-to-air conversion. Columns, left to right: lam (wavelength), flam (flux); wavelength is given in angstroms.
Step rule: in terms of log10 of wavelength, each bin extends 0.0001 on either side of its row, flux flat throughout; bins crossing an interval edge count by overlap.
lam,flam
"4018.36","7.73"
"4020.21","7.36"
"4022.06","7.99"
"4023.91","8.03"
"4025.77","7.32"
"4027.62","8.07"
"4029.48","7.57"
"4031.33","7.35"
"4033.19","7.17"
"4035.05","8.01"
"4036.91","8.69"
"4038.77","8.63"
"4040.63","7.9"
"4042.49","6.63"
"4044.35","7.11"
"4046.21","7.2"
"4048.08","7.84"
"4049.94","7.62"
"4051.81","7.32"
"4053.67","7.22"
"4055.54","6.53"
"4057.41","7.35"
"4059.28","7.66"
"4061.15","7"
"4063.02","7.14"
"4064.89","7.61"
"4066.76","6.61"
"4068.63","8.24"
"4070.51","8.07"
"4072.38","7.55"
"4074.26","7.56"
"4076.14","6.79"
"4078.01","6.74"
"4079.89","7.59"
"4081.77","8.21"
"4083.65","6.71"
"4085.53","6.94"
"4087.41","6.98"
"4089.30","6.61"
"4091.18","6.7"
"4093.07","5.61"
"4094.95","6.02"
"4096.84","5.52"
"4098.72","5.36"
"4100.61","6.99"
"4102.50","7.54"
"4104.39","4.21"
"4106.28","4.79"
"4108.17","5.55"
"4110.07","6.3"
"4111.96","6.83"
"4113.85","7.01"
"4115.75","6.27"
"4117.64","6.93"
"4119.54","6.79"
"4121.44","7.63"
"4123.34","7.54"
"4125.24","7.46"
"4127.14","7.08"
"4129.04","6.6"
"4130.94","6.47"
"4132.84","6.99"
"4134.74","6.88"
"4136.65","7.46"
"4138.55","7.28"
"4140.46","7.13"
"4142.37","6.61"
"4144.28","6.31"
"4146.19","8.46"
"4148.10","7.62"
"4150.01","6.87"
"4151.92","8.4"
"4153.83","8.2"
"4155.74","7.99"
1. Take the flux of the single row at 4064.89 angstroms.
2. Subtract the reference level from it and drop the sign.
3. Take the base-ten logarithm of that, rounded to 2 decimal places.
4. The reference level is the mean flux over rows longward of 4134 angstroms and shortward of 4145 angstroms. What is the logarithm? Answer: -0.18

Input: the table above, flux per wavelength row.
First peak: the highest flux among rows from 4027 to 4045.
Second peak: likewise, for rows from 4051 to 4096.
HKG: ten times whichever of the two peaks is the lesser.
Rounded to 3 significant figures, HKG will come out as 82.4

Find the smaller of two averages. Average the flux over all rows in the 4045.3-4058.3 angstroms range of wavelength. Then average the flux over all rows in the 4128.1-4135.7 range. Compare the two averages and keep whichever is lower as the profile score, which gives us 6.74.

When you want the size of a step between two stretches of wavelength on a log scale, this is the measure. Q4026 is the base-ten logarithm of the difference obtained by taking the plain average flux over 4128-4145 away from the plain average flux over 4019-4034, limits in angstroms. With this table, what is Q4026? -0.13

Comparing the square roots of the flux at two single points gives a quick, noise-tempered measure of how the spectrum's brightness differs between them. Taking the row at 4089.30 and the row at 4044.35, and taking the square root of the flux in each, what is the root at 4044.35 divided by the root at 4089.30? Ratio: 1.04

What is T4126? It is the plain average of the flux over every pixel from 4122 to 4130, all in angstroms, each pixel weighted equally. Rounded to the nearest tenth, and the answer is 7.2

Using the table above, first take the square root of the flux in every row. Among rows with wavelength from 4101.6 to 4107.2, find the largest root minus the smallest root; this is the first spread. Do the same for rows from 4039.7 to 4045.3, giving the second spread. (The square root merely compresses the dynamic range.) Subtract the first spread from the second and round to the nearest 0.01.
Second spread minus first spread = -0.46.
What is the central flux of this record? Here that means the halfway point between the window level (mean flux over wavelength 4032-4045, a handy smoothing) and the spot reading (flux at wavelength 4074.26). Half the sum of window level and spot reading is 7.65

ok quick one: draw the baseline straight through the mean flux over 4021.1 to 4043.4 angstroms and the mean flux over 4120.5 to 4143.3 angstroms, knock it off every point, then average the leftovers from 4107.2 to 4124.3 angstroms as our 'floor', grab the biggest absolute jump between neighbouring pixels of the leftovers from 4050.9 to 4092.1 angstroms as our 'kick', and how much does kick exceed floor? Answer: 2.1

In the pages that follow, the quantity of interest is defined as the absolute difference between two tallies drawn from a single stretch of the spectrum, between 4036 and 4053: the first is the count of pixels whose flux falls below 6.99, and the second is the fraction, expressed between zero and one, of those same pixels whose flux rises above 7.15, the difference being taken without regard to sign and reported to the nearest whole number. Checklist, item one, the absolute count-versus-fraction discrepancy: 0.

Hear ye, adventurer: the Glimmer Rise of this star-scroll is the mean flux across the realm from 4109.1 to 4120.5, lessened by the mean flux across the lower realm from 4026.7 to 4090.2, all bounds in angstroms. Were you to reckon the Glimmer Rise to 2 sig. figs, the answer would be -0.73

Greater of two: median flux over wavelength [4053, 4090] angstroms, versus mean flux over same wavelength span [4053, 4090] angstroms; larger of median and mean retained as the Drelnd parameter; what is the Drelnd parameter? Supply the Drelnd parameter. 7.26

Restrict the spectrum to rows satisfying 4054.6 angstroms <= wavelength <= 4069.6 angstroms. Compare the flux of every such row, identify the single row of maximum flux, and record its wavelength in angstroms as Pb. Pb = 4068.63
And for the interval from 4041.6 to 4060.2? 4048.08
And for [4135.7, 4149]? 4146.19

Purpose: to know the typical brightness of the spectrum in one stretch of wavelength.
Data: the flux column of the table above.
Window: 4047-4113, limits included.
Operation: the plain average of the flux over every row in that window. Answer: 6.84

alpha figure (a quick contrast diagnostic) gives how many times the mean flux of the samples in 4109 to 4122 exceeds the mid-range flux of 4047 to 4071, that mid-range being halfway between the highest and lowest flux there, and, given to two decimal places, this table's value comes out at 0.92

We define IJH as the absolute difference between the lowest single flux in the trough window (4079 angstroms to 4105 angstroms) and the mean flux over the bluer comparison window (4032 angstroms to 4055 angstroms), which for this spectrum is 3.4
